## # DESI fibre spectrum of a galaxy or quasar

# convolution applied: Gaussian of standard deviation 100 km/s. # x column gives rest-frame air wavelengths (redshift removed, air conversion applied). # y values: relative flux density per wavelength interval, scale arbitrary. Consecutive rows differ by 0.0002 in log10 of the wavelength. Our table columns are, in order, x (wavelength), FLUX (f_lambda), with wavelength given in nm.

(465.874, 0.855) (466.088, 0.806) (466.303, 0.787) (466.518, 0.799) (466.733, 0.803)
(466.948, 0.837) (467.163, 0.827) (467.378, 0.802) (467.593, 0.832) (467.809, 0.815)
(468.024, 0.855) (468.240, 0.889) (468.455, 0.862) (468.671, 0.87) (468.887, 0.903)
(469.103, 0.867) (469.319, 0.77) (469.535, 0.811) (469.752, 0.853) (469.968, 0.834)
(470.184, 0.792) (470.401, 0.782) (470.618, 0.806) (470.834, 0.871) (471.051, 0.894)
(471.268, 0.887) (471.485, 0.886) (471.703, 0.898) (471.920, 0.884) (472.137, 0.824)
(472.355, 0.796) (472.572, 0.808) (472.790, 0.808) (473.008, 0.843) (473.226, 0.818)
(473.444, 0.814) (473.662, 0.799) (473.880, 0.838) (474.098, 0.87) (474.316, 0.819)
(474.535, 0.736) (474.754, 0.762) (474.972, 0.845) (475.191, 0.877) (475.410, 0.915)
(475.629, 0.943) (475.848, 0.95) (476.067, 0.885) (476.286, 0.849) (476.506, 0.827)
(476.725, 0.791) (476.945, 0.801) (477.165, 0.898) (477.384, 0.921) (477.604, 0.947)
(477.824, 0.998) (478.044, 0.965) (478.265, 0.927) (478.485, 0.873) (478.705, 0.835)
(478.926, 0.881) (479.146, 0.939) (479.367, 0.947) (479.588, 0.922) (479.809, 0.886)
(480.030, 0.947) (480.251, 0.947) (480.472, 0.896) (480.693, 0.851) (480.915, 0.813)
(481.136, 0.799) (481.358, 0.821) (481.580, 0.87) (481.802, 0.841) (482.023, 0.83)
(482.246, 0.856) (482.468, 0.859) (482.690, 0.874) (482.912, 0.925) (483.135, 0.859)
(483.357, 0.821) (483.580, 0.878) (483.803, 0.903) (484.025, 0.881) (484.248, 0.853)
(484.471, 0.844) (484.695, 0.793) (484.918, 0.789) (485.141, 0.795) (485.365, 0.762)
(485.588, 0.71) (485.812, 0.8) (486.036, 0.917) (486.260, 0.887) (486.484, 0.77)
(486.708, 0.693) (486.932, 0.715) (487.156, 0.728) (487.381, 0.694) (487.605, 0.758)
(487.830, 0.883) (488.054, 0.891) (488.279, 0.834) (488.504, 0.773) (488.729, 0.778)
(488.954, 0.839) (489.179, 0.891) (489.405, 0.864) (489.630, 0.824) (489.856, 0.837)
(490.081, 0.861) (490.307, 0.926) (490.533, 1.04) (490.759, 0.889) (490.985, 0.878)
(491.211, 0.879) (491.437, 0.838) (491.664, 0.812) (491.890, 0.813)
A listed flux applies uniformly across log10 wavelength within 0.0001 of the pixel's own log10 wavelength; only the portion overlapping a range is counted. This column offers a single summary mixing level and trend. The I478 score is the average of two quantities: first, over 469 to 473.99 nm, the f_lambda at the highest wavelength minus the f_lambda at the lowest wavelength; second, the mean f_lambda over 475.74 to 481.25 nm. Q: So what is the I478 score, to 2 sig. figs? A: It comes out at 0.43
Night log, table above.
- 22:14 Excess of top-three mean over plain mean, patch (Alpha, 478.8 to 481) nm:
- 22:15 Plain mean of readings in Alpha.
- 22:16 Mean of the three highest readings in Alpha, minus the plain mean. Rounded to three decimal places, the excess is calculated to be 0.044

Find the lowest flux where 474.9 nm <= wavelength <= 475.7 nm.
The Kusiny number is 0.845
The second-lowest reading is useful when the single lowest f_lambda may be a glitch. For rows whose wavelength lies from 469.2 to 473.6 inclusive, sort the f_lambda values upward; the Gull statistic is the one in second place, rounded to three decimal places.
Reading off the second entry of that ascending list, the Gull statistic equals 0.782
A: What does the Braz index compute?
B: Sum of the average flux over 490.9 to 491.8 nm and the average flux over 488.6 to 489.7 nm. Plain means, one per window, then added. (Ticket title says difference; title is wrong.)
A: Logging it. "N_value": 1.69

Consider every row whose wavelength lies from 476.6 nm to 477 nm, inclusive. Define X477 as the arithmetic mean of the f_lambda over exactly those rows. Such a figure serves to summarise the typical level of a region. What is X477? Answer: 0.80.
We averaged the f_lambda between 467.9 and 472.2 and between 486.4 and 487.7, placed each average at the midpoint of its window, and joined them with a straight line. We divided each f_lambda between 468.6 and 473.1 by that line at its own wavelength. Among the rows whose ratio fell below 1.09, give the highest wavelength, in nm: 473.008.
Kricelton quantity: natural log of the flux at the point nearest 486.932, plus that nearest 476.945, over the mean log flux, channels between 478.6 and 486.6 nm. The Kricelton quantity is 3.5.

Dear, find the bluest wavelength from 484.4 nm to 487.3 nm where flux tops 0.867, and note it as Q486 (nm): 486.036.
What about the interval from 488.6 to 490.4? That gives 489.179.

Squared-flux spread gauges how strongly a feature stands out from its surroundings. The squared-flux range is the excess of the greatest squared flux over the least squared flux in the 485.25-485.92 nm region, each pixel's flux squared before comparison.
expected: 0.136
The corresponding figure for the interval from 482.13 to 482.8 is 0.031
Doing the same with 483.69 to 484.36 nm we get 0.088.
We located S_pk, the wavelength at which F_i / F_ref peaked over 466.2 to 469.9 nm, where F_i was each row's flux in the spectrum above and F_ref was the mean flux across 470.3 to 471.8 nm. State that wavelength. 468.887 nm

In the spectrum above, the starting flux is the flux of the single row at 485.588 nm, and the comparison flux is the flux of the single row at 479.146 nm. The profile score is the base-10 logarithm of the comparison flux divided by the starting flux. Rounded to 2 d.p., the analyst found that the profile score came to 0.12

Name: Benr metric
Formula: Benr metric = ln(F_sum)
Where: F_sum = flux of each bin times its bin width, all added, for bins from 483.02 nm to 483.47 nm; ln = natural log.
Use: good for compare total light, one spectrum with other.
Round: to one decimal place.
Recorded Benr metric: -1.0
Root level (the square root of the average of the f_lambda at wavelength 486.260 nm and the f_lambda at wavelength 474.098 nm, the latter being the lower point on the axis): 0.937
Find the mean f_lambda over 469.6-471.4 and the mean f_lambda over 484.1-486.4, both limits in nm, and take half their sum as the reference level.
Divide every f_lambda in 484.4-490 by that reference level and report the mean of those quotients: 0.97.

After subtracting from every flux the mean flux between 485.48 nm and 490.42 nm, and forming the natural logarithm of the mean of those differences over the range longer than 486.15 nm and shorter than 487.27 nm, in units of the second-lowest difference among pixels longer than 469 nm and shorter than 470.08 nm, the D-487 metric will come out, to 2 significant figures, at 3.6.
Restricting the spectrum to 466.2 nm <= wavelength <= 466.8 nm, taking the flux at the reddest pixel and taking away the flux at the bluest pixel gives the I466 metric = 0.016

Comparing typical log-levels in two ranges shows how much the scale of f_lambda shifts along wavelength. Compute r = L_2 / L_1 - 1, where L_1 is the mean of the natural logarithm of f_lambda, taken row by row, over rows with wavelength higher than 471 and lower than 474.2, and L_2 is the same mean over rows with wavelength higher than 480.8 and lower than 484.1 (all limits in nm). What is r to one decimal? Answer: -0.1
